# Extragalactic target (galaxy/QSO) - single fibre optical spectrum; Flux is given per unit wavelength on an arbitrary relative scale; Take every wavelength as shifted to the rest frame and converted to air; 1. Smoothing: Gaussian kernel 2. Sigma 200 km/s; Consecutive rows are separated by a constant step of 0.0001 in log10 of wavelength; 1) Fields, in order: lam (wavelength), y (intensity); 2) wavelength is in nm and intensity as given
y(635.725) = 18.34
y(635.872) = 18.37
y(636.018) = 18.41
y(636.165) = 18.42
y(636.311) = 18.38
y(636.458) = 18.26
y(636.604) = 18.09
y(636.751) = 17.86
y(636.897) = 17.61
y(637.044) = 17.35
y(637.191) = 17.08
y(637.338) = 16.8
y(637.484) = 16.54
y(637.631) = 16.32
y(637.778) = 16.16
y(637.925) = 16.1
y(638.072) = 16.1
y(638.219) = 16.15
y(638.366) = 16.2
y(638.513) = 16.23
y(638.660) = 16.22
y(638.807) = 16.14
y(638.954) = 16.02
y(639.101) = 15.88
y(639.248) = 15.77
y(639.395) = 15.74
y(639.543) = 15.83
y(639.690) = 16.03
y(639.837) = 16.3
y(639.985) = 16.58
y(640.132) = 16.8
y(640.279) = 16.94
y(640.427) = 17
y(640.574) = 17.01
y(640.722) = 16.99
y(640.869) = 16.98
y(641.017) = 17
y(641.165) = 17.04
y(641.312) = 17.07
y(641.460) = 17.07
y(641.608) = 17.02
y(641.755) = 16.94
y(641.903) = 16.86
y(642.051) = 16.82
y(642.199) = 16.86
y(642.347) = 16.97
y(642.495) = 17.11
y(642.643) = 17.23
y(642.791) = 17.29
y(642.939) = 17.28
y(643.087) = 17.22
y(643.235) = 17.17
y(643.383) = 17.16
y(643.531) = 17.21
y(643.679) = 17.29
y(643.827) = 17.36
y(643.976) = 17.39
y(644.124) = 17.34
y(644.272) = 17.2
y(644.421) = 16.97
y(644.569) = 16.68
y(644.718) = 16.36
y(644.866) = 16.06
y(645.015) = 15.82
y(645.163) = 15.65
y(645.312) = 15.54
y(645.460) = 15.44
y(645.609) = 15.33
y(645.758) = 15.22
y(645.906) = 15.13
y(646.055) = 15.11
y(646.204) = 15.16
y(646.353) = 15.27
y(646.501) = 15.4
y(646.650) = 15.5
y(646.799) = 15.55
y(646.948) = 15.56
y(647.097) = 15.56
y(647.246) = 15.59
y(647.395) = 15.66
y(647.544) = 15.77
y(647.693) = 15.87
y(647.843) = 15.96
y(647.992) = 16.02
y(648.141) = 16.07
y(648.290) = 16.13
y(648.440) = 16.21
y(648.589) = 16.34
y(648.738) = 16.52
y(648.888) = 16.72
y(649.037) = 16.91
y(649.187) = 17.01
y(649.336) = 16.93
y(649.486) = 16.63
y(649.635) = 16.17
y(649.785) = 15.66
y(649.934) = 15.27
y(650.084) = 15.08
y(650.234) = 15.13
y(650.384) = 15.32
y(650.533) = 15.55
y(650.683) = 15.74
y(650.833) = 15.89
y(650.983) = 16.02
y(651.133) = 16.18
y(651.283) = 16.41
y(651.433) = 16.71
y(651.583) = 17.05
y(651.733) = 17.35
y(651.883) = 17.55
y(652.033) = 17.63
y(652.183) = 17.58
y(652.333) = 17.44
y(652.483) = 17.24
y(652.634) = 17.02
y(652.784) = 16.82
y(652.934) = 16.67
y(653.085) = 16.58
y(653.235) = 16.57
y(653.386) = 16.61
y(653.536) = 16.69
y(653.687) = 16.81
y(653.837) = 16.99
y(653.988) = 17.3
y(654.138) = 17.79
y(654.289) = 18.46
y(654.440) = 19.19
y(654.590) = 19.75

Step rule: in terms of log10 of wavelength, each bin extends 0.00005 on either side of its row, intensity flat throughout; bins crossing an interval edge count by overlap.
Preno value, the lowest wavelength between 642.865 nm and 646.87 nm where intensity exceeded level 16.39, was 642.939 nm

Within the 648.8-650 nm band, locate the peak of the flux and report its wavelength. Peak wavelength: 649.187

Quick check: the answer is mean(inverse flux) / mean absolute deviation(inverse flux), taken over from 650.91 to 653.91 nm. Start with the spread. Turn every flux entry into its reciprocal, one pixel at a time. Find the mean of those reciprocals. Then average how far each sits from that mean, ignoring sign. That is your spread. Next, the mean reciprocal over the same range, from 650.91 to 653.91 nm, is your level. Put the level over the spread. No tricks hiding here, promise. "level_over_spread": 45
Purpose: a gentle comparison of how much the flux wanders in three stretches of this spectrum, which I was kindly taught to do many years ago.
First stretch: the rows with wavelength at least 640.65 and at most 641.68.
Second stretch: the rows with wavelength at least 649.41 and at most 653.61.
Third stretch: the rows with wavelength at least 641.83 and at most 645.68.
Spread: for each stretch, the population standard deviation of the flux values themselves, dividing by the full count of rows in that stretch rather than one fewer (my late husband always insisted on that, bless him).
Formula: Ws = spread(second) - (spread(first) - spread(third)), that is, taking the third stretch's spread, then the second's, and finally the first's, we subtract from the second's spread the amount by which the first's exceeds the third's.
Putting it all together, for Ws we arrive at 1.4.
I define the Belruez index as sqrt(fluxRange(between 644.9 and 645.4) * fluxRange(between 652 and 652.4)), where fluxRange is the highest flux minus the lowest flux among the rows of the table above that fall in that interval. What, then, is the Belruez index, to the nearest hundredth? 0.23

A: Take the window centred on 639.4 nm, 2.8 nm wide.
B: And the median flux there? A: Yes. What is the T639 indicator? 16.2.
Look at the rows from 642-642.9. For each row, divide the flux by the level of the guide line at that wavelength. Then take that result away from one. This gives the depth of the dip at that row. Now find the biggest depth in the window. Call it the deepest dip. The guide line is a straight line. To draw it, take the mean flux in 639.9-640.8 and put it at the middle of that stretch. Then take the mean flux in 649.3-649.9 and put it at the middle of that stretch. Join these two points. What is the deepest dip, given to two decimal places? 0.00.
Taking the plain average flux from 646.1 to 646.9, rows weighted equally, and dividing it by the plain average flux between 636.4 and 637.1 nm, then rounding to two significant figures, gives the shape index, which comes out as 0.86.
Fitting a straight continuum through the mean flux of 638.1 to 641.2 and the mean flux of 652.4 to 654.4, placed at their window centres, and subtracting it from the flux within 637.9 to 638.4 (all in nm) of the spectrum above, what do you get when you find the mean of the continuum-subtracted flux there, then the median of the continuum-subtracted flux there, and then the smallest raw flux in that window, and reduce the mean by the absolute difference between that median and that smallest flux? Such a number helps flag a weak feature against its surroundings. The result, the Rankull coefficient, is -16.5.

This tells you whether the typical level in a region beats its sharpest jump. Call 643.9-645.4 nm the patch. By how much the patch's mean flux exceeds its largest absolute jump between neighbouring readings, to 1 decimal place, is 16.2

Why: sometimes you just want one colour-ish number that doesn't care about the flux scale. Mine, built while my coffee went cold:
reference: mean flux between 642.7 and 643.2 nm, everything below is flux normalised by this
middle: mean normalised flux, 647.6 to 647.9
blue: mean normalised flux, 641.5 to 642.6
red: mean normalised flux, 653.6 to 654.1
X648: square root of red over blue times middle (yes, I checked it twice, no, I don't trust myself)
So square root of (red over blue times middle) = 0.963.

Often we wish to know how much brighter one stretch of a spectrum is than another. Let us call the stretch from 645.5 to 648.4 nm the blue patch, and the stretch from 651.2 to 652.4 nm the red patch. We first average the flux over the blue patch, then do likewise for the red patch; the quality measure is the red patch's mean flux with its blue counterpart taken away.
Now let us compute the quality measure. 1.6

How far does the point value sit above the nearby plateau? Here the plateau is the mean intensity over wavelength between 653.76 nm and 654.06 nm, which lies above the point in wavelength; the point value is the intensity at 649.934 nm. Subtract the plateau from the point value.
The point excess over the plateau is -1.9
